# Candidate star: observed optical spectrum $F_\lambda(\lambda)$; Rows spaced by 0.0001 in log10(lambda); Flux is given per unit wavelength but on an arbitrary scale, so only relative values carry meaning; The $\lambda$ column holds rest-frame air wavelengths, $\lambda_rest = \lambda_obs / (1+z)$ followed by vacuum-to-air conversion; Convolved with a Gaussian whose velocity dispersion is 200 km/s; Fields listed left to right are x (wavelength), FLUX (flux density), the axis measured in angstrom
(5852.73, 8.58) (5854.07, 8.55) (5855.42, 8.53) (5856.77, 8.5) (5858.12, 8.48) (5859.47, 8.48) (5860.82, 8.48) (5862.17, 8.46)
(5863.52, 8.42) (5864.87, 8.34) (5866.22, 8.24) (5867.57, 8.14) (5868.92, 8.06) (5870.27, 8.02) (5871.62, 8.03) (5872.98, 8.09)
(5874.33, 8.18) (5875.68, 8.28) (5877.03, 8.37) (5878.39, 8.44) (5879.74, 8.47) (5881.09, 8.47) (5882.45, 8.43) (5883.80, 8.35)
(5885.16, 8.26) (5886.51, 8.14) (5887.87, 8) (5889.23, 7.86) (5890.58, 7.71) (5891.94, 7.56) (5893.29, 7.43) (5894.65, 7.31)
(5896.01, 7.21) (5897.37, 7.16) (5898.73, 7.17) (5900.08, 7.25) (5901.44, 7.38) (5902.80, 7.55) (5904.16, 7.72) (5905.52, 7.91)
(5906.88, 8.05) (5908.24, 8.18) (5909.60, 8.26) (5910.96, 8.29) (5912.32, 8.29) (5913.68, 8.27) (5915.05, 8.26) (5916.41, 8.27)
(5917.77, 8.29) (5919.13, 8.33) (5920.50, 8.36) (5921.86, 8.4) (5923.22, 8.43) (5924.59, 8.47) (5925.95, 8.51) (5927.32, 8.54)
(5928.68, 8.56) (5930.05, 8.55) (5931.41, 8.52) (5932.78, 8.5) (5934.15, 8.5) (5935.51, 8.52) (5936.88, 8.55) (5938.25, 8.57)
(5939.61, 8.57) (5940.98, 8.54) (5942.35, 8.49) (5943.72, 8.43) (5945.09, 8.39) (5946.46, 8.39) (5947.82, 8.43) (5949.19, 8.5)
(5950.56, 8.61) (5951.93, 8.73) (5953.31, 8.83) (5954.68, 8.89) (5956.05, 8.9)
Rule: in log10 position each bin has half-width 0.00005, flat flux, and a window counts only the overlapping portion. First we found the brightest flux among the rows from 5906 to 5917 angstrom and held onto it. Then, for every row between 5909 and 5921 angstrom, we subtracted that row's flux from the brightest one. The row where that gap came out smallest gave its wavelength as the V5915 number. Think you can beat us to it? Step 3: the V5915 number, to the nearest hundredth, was 5920.50 angstrom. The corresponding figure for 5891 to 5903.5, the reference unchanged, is 5891.94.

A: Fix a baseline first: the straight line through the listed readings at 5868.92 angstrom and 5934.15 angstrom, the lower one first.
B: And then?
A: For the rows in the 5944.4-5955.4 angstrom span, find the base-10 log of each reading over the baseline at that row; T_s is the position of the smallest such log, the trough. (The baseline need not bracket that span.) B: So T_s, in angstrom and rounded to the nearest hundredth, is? 5946.46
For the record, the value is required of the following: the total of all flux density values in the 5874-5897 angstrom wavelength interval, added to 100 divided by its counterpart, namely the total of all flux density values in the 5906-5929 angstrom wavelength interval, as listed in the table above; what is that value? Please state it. 137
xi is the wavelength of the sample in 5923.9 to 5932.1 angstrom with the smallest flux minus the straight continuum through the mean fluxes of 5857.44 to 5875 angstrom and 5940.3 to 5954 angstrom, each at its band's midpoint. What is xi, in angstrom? 5924.59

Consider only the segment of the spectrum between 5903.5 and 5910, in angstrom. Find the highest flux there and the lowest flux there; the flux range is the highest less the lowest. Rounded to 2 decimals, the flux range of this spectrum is 0.54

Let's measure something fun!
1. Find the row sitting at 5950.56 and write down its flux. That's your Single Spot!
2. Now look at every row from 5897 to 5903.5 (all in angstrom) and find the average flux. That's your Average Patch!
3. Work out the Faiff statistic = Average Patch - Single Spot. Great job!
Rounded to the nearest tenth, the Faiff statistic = -1.3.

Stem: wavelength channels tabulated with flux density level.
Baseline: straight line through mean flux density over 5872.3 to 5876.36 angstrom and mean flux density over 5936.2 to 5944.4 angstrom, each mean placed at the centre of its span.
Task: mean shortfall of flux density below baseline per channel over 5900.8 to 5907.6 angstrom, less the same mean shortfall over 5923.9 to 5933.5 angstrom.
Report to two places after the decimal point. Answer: 0.67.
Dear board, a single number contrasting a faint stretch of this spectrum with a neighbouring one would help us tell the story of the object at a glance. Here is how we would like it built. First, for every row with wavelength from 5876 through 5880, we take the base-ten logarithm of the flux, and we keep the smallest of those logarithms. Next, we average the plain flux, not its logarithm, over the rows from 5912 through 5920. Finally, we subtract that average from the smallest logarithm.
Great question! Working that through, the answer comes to -7.36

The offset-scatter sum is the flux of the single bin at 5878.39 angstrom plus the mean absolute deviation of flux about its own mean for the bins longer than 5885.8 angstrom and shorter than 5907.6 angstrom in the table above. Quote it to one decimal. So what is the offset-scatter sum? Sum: 8.7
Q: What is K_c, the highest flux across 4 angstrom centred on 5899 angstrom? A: 7.25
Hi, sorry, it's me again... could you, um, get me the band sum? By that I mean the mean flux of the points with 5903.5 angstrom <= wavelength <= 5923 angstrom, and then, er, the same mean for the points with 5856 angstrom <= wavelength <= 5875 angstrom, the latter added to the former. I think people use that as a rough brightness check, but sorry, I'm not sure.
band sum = 16.5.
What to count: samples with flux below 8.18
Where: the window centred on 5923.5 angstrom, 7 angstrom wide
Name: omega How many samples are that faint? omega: 0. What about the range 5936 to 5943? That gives 0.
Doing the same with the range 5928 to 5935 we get 0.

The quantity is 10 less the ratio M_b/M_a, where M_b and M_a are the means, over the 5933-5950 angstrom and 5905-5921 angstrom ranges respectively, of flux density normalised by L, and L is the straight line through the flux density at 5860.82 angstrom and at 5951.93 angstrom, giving 8.98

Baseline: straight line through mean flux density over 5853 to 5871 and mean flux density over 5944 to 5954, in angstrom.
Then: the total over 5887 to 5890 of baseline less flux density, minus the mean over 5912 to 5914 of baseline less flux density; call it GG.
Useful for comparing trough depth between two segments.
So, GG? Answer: 0.79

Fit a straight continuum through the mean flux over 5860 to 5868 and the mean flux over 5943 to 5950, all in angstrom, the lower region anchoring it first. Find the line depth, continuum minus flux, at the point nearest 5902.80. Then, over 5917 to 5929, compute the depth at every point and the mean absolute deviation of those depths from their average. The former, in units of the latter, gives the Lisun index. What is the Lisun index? 11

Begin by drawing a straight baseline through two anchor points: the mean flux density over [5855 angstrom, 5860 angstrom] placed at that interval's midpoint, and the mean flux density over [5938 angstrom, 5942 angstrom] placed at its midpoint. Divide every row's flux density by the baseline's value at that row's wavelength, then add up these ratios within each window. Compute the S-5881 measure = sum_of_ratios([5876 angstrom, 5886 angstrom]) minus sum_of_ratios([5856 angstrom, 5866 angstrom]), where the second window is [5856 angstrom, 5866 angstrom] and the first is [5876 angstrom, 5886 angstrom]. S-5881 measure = -0.06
